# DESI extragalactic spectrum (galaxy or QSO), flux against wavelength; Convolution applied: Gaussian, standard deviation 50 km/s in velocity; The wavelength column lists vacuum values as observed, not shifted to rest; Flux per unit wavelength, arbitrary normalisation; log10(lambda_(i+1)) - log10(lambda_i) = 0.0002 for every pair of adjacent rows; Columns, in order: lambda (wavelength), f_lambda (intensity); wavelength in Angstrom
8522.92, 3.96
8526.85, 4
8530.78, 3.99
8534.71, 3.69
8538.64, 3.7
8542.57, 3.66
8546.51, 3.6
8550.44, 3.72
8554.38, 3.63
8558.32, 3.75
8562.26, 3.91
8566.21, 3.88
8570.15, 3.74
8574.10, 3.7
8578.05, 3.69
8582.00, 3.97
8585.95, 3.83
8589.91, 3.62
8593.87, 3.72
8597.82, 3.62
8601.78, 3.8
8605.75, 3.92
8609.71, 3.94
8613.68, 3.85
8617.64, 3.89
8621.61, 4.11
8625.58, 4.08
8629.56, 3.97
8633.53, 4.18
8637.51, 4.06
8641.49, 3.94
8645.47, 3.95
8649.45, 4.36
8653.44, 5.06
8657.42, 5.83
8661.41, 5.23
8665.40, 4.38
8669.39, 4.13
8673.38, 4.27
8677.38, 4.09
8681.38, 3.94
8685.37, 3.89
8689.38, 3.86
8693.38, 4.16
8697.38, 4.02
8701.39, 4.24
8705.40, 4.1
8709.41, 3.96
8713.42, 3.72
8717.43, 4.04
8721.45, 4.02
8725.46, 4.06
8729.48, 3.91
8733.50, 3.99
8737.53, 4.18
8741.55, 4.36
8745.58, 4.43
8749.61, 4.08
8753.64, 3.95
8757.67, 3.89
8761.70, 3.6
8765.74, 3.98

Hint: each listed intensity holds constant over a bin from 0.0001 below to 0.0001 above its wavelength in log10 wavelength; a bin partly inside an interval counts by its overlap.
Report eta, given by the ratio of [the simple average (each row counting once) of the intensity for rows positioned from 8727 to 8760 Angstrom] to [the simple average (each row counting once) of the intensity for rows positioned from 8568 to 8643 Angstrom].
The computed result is 1.06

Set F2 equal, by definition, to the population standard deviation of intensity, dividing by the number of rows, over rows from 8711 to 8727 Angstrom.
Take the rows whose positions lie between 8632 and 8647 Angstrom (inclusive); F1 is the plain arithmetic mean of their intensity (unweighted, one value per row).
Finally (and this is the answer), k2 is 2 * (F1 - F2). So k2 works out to 7.79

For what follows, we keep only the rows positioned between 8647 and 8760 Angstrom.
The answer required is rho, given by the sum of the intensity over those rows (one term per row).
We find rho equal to 118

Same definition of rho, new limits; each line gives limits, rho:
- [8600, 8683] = 89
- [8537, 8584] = 45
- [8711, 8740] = 28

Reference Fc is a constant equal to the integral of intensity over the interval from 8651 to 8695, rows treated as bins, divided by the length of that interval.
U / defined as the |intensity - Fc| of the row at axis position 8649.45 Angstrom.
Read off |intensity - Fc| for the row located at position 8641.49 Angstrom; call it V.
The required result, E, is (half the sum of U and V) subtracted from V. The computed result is 0.21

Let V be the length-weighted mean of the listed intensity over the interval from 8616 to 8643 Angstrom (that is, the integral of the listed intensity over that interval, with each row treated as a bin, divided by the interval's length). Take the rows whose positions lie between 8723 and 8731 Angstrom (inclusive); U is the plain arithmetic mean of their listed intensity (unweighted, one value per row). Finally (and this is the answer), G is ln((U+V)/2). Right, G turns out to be 1.389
